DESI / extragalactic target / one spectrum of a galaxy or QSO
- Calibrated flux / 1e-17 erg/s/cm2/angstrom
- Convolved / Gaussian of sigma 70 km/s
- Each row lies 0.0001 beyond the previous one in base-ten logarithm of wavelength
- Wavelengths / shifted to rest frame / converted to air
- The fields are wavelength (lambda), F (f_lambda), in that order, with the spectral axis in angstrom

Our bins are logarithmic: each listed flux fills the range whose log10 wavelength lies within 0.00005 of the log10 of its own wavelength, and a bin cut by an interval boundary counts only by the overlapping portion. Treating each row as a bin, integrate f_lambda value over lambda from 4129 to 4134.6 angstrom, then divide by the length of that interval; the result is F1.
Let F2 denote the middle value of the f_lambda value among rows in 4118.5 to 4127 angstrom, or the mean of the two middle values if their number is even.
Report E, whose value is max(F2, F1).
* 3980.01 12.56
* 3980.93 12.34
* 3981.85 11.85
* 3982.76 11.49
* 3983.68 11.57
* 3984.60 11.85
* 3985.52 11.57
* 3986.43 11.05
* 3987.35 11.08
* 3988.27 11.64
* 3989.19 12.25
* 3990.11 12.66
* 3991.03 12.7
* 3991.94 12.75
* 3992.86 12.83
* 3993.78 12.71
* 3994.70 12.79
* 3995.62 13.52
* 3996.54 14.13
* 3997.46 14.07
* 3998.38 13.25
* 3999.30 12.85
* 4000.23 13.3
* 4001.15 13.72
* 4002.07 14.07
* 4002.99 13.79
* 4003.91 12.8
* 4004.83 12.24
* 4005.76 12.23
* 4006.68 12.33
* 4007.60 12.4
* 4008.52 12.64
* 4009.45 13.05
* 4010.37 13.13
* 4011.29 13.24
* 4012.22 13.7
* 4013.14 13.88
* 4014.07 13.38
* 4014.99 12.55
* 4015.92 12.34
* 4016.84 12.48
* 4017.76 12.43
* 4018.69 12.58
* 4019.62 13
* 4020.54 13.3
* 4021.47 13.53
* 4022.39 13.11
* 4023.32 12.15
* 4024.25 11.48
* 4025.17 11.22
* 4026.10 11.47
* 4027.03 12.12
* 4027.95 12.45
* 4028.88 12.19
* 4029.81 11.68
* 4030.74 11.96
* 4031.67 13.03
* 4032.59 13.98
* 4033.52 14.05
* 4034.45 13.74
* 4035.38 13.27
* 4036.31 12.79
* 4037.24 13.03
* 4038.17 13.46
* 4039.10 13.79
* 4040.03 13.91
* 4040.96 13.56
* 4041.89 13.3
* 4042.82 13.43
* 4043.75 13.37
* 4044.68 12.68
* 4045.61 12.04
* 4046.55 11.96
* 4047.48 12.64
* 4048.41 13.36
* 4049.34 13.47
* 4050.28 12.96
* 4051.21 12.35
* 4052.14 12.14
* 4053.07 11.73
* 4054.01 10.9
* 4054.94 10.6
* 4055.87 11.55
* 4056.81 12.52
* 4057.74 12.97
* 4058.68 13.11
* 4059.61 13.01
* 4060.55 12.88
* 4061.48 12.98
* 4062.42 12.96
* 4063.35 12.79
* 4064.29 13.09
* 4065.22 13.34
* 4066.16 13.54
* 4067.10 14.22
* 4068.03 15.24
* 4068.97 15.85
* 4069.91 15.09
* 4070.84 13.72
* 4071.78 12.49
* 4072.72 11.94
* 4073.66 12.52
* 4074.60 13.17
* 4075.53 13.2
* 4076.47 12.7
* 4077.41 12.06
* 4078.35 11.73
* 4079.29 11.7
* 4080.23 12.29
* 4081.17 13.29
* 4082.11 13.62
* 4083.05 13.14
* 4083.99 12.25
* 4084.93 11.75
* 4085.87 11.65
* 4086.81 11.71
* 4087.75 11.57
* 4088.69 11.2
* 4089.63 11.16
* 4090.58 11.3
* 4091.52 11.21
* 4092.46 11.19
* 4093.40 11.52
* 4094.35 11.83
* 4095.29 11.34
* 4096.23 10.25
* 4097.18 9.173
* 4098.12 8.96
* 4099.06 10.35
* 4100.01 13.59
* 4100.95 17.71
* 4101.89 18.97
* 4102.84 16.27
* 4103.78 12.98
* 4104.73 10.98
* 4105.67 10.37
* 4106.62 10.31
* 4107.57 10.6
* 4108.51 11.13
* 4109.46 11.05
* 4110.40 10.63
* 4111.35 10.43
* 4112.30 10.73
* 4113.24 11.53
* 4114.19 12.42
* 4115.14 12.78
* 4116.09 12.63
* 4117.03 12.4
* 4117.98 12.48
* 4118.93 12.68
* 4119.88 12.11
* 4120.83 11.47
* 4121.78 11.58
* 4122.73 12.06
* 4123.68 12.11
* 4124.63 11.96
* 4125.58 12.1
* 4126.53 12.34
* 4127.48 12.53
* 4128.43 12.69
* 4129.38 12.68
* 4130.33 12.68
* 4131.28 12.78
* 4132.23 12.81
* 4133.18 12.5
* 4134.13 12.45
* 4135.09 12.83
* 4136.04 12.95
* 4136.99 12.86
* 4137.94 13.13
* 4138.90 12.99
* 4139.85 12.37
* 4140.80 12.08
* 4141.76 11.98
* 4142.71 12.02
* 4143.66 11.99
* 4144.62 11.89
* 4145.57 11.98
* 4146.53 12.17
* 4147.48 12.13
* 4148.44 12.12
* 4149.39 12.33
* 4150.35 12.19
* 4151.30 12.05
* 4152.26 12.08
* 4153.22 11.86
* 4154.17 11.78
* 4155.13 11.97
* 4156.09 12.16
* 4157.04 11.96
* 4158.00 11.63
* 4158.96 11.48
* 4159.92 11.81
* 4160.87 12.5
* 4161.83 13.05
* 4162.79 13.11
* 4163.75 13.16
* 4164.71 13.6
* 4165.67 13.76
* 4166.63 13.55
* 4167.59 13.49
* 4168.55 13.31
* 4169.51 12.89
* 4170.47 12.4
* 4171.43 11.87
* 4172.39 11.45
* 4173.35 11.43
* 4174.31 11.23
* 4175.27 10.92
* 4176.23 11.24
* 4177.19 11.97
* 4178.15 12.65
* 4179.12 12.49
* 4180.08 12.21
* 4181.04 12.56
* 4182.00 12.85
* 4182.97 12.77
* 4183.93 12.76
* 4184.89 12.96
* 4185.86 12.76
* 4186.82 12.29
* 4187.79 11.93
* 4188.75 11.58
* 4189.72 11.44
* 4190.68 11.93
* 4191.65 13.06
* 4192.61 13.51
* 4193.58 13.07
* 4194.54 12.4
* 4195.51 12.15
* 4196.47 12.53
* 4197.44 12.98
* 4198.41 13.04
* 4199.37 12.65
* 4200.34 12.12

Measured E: 12.7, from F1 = 12.7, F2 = 12.1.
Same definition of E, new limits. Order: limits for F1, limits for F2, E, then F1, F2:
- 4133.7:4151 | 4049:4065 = 12.9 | 12.4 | 12.9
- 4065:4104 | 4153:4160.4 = 12.7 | 12.7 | 11.8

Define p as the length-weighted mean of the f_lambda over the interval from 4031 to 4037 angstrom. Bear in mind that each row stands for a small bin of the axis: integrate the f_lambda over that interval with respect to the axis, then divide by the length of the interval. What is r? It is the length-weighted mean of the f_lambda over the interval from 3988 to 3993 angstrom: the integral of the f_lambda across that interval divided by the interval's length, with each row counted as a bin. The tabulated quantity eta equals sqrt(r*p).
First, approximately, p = 13.4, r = 12.5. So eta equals 12.9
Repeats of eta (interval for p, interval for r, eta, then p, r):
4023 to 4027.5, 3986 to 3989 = 11.5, 11.7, 11.3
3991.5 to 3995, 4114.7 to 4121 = 12.6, 12.8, 12.4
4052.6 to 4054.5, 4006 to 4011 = 12.0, 11.3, 12.7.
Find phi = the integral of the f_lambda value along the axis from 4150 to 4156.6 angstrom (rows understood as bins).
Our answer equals 79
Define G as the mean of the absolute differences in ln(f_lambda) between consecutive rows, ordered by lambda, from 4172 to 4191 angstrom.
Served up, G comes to 0.025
